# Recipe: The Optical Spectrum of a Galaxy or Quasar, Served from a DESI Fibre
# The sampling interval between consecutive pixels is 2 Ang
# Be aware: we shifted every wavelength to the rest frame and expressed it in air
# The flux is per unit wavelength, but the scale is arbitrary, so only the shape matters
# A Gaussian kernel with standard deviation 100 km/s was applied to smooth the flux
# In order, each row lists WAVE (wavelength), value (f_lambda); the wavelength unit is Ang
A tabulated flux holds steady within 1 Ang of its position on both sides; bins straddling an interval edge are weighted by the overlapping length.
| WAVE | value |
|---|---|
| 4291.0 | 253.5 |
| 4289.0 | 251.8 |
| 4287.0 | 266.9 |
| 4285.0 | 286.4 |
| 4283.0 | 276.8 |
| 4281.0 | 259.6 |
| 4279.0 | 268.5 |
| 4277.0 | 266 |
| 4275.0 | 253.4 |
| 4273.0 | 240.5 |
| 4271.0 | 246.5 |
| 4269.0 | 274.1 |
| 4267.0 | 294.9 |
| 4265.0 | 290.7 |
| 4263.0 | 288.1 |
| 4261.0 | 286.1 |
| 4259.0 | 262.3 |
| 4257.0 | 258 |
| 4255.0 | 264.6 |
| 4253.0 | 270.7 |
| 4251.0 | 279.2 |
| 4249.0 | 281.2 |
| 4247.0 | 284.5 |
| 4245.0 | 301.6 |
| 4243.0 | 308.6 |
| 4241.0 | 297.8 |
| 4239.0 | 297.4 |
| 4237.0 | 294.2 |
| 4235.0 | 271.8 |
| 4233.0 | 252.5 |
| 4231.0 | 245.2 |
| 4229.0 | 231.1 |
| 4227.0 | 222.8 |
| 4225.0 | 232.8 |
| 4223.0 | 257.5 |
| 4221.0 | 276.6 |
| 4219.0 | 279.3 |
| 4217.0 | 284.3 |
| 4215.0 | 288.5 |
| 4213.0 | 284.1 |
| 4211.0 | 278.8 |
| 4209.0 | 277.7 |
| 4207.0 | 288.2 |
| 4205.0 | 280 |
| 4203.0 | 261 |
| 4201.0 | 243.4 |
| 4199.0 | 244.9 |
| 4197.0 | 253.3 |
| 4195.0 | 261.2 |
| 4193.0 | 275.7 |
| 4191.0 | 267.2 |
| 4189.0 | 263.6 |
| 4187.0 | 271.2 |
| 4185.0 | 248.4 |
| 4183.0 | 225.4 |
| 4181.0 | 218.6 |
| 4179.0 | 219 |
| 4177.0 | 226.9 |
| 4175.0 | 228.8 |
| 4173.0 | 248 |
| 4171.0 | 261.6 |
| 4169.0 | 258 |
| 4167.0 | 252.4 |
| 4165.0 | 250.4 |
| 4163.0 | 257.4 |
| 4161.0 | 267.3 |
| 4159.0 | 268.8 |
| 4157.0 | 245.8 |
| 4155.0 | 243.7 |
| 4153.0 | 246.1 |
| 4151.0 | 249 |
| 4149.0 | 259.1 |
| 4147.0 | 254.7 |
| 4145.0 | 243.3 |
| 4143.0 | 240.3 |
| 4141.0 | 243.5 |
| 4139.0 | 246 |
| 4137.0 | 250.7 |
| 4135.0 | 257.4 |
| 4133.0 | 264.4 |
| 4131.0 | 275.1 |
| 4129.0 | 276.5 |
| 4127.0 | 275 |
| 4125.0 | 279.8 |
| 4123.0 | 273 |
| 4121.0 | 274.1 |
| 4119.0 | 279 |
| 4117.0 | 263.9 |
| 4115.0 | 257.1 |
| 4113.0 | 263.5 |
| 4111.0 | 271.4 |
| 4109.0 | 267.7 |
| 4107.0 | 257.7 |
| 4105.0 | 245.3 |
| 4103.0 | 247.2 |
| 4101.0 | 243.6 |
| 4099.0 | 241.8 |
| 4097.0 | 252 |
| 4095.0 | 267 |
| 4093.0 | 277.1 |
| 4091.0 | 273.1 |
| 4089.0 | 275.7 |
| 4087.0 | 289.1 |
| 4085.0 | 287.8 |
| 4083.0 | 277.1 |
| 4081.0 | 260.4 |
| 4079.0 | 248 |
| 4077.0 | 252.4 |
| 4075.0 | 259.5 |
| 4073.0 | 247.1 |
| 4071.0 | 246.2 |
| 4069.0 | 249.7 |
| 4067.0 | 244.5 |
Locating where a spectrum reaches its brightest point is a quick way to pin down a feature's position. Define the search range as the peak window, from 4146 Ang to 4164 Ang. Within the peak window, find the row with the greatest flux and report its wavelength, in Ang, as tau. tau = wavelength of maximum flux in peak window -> 4159.0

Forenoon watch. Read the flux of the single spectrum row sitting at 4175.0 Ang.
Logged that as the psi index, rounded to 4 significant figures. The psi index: 228.8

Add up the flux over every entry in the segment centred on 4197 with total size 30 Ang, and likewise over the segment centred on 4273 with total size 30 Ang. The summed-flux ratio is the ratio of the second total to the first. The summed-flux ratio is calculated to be 1.03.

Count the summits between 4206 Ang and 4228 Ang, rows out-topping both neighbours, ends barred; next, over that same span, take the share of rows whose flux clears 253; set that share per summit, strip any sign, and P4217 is 0.82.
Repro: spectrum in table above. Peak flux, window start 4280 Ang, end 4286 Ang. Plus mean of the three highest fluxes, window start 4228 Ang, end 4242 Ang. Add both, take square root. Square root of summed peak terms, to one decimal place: 24.1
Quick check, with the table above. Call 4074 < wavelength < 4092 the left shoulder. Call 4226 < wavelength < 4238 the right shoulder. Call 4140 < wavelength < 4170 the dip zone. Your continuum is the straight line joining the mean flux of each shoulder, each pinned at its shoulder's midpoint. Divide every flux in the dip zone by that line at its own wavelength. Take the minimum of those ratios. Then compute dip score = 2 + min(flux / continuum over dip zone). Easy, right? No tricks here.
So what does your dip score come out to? 2.91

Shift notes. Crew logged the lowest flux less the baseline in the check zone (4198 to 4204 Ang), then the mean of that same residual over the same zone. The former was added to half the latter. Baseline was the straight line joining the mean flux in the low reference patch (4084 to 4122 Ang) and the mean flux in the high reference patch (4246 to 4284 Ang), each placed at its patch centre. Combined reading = -34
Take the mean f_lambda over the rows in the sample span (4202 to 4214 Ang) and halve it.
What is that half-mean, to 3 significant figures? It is 139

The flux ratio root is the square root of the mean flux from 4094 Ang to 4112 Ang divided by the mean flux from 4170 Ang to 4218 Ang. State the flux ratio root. 0.99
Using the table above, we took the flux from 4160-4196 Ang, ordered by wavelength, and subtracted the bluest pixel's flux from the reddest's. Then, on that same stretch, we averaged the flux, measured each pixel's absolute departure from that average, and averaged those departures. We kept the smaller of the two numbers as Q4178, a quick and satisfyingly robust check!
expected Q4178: -6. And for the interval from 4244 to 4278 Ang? -36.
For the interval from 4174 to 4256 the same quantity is 21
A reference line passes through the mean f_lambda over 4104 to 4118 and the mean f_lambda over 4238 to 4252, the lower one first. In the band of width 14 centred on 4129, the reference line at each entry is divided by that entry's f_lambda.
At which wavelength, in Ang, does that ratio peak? 4135.0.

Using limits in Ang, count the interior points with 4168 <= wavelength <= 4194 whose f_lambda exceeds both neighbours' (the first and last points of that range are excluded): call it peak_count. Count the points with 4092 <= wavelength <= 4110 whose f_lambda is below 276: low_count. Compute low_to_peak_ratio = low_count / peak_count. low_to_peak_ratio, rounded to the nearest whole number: 4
